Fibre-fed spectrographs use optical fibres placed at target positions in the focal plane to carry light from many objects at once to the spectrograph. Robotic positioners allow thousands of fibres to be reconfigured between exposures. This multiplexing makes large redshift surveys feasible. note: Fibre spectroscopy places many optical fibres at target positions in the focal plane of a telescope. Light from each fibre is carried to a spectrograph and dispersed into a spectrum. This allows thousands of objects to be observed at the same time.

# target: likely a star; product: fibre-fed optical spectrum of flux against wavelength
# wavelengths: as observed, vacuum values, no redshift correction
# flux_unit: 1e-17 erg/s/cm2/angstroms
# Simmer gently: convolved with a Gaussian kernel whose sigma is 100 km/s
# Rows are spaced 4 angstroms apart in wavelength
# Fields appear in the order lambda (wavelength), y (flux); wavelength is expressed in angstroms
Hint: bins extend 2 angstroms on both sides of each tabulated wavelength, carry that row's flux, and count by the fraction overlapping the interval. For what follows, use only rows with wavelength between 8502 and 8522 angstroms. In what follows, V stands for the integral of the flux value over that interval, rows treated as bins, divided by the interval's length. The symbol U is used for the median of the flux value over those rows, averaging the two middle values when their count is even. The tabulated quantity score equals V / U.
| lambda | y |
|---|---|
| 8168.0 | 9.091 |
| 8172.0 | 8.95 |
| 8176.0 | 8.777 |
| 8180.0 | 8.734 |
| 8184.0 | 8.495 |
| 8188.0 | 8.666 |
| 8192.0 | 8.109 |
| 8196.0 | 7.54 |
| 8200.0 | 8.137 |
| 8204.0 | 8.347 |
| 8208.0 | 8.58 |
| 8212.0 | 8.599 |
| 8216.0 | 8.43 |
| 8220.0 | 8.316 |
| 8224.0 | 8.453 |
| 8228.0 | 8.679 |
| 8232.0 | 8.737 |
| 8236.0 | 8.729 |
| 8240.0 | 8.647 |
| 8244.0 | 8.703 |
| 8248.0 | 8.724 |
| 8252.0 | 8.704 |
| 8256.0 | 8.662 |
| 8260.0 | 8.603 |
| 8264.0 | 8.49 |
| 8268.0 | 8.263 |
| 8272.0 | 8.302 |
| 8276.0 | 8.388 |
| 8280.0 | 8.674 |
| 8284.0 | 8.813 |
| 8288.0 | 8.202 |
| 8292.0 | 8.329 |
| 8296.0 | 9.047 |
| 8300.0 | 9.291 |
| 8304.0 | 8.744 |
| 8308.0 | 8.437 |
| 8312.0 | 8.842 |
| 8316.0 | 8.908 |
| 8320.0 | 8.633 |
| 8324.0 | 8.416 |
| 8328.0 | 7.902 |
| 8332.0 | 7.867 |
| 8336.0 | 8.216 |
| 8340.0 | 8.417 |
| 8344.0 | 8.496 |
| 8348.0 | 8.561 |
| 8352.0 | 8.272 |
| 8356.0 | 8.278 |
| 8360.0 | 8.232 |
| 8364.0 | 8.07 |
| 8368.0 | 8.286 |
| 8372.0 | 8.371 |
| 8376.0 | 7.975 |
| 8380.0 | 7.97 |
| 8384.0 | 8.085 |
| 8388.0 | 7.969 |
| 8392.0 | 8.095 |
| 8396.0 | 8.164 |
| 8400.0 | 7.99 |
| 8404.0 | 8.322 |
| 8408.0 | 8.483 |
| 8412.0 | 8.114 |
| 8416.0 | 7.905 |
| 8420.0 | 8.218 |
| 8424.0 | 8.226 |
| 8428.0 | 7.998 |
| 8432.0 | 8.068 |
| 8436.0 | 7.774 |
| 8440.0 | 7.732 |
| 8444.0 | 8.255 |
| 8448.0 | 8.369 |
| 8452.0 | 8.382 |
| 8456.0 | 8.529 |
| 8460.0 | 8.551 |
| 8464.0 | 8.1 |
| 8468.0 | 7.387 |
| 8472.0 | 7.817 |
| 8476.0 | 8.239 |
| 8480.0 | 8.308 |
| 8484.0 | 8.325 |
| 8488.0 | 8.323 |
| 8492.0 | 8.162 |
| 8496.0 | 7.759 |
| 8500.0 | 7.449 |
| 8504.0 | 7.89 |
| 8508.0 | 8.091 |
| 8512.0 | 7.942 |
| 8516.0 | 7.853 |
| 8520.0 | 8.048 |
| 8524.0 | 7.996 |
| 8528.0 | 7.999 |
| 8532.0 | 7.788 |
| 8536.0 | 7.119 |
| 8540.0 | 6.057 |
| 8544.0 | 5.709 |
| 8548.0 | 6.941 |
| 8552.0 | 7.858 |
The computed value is 1.00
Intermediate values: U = 7.9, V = 8.0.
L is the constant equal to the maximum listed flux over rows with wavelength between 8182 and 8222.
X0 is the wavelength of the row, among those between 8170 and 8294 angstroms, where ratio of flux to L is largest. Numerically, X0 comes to 8172.0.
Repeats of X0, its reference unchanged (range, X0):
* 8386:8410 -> 8408.0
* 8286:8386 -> 8300.0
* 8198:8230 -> 8228.0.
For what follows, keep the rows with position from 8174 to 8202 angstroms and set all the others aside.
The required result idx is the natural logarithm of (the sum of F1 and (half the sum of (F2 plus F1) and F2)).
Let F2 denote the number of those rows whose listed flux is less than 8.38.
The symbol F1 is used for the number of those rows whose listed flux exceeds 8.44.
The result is 2.20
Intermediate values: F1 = 4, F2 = 3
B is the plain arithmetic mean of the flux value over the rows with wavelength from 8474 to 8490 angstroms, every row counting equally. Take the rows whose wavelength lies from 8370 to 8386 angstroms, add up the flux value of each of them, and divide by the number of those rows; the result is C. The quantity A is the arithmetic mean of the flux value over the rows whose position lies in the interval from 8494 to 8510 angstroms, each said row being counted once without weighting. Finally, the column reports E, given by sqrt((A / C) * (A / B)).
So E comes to 0.951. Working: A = 7.80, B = 8.3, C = 8.1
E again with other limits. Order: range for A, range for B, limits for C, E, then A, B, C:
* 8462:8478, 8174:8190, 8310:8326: 0.908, 7.89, 8.7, 8.7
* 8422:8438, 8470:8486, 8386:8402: 0.988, 8.02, 8.2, 8.1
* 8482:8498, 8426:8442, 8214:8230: 0.996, 8.14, 7.9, 8.5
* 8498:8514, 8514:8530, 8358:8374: 0.968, 7.84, 8.0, 8.2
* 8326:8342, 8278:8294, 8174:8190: 0.943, 8.10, 8.5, 8.7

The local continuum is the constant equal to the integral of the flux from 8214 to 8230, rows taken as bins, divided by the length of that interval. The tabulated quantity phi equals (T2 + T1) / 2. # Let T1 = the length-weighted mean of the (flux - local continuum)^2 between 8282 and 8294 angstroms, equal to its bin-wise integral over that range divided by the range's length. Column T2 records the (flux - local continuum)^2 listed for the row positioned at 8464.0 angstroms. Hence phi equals 0.10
